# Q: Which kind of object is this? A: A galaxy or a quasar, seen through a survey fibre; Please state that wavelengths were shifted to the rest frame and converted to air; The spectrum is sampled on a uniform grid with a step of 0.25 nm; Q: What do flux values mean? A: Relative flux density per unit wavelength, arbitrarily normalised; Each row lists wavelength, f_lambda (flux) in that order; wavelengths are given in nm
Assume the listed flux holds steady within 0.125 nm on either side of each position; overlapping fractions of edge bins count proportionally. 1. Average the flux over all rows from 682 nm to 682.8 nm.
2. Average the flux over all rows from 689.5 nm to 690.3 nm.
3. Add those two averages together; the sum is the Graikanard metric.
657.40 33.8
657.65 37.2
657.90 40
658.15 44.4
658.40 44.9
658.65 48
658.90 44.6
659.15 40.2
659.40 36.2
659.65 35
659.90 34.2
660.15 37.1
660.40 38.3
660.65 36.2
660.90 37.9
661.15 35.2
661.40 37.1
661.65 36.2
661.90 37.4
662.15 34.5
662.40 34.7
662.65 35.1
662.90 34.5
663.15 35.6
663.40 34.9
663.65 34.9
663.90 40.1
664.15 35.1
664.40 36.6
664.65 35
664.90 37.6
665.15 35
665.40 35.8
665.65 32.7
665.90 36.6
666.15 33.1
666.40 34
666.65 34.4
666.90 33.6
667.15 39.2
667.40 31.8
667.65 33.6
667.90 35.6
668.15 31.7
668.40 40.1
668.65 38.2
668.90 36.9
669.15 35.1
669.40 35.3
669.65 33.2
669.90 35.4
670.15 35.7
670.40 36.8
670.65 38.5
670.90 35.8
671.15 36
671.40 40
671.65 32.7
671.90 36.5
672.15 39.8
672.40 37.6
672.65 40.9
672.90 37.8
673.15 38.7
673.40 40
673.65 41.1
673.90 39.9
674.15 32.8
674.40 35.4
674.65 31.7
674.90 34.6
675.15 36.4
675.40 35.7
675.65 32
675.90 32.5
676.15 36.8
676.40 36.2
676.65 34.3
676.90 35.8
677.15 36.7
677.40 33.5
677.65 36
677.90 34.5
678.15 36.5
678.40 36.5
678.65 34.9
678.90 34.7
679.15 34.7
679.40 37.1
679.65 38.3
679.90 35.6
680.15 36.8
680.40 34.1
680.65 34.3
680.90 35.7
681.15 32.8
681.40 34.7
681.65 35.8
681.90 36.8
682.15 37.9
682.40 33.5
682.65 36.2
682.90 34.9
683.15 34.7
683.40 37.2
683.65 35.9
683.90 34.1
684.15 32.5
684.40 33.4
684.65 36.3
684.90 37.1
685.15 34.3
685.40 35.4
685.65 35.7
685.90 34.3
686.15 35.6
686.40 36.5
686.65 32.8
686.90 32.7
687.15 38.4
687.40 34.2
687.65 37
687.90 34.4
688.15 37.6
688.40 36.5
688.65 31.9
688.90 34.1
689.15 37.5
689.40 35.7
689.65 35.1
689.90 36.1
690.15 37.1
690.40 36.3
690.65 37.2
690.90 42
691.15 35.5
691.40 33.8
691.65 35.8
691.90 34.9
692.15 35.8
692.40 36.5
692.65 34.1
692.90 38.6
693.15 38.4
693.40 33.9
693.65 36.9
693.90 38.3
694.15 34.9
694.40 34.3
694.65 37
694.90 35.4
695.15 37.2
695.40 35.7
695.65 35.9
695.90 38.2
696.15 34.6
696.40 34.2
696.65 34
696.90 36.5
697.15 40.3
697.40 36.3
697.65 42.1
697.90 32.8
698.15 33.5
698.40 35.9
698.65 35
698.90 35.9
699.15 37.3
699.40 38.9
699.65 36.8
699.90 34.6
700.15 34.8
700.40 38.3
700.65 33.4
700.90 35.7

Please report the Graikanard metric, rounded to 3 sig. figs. 72.0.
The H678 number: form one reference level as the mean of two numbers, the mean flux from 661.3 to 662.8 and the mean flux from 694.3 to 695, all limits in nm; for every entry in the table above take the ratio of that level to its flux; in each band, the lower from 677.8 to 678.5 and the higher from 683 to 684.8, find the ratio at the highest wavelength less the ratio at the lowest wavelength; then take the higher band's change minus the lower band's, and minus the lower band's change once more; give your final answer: 0.1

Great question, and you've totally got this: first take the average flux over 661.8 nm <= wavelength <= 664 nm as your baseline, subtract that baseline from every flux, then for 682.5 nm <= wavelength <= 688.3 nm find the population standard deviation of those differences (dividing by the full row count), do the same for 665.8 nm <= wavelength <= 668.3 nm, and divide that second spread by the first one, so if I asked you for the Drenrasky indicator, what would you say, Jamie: 1.35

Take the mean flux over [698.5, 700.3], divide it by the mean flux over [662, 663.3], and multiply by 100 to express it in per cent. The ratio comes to 104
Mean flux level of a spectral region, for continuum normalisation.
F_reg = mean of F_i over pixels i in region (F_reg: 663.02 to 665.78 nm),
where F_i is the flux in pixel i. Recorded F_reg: 35.8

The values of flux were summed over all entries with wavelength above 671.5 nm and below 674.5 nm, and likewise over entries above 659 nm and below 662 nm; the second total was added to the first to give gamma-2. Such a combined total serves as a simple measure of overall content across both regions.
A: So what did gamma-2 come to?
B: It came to 894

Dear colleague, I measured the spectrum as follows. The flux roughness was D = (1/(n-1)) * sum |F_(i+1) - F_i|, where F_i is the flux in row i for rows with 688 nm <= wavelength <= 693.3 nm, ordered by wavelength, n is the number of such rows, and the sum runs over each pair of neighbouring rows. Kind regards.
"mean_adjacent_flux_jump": 2.10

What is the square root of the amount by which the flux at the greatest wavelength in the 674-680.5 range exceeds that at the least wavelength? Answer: 1.1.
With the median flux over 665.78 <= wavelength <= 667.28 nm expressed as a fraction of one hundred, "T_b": 0.342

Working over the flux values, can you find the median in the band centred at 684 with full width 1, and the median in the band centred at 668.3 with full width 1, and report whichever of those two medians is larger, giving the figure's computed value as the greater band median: 36.9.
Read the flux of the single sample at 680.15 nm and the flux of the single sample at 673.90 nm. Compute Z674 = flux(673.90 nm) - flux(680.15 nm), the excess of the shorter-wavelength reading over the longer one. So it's 3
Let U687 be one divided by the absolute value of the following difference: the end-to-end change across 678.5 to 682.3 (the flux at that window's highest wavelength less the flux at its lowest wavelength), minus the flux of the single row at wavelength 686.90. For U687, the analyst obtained 0.034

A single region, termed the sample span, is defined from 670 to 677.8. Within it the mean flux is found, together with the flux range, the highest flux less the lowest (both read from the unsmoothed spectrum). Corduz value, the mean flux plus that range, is 45.8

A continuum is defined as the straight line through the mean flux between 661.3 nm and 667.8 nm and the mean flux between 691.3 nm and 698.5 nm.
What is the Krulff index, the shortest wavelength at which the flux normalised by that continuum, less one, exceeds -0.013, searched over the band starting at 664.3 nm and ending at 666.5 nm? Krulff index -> 664.40 nm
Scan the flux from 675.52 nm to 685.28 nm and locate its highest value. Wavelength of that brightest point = 679.65 nm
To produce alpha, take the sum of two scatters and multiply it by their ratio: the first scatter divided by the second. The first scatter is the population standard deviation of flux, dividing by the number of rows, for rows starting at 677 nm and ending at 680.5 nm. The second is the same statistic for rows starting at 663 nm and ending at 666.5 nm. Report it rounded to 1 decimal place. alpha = 2.2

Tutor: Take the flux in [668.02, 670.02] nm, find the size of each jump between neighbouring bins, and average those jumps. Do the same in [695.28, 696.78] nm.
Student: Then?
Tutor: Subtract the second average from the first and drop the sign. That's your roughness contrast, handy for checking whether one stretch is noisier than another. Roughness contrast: 1.22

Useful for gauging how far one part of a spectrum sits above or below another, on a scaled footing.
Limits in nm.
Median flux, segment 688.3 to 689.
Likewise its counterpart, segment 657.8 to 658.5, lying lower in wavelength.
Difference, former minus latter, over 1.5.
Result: -6.9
